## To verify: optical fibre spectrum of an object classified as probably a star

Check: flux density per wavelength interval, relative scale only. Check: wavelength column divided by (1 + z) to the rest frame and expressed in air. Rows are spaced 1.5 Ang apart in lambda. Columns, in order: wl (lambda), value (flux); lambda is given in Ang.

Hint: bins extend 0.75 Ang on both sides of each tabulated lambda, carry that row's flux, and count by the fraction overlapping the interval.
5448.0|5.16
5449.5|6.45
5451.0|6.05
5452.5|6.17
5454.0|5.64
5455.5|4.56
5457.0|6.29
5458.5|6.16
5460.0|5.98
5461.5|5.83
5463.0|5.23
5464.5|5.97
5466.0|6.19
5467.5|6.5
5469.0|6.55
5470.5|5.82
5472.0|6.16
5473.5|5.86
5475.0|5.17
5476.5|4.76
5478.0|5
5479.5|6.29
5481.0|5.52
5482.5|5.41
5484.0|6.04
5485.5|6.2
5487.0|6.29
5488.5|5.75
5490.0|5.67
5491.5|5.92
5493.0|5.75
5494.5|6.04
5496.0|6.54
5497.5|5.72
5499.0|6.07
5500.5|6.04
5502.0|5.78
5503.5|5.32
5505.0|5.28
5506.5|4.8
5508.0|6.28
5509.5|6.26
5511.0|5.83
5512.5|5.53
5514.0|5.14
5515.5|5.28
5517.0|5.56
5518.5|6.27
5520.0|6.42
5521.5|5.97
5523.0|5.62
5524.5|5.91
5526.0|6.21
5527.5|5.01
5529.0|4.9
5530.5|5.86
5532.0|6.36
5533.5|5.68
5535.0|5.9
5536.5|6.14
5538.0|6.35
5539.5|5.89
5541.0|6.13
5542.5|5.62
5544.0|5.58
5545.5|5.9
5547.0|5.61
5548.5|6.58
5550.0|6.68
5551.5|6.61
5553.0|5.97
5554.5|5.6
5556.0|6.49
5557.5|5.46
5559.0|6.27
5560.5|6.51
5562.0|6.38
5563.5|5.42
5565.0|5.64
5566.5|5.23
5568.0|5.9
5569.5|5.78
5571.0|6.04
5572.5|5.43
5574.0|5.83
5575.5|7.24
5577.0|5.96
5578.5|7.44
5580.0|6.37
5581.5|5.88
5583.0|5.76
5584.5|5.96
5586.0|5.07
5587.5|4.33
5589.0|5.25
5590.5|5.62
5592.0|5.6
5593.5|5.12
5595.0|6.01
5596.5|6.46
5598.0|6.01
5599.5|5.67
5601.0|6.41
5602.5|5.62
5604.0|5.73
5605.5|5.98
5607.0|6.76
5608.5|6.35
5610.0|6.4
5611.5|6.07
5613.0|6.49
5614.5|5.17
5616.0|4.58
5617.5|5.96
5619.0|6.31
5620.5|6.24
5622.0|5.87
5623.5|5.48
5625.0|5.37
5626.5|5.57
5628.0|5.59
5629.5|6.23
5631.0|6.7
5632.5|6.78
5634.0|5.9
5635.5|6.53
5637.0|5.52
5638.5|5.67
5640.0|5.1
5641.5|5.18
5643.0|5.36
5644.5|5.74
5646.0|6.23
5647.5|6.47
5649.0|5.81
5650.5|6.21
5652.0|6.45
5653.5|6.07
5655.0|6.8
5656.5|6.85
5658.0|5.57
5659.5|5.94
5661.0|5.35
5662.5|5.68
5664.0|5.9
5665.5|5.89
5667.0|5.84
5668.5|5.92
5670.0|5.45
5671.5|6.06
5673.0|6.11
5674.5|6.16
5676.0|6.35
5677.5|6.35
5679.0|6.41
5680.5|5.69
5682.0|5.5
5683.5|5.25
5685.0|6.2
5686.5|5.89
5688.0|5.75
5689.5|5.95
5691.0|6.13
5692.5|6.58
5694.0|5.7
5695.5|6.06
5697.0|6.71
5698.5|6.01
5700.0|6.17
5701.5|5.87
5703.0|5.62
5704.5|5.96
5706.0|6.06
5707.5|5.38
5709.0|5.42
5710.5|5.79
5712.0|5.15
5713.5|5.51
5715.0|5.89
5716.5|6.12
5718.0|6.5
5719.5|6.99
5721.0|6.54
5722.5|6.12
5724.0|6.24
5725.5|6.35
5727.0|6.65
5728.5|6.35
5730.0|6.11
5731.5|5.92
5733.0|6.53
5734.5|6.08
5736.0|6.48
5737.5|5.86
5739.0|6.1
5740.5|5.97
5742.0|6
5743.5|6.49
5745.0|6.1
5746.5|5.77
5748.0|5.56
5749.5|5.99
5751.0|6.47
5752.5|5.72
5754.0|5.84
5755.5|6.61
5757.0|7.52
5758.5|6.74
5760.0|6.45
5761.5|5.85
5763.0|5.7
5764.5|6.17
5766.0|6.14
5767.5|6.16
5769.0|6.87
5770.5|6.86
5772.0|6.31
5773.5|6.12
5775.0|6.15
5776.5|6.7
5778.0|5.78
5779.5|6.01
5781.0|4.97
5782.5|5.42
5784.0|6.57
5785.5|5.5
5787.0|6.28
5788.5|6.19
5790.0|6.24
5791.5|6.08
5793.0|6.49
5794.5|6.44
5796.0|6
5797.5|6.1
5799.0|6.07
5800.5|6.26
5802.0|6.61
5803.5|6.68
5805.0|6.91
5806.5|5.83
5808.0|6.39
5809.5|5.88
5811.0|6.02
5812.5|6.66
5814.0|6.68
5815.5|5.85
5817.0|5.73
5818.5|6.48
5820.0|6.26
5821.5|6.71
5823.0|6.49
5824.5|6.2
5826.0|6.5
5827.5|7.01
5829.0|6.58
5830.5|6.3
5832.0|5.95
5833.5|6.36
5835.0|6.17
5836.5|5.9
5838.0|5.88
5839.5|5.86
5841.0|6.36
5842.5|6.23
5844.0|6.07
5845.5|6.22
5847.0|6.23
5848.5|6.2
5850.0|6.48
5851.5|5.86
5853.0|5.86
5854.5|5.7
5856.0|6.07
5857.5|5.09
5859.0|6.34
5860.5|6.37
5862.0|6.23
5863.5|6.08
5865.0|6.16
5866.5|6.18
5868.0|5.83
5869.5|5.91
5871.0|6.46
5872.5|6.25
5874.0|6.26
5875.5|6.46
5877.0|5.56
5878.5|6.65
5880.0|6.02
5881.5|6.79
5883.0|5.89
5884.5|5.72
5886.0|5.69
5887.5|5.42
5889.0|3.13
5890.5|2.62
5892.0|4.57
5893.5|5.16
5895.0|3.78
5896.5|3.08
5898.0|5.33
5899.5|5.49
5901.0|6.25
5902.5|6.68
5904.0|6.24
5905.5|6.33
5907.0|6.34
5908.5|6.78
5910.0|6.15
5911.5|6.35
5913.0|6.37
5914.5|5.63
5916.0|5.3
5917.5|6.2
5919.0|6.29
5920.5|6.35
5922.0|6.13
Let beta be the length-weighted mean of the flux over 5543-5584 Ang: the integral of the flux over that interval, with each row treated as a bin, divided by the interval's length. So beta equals 6.05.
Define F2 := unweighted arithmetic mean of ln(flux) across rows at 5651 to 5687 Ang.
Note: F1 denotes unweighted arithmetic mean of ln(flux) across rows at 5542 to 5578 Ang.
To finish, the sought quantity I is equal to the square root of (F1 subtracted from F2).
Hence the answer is 0.02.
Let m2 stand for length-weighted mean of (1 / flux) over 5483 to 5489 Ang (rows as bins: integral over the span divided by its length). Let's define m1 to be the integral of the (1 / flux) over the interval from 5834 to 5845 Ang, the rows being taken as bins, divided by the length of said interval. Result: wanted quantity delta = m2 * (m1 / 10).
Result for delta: 0.0027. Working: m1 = 0.165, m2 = 0.165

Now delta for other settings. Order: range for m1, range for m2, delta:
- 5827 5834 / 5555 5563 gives 0.0025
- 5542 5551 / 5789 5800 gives 0.0027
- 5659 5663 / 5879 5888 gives 0.0030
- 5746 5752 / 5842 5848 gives 0.0027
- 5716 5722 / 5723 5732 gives 0.0024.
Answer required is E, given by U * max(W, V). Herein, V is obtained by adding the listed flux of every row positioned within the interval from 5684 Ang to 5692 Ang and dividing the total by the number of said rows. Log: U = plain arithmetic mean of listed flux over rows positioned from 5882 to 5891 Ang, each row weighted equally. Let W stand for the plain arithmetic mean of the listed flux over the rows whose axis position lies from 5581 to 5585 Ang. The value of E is 28.4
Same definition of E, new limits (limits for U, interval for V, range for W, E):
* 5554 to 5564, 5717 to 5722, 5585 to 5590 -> 40.2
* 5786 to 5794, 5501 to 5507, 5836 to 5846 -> 38.0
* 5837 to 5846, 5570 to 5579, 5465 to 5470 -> 39.1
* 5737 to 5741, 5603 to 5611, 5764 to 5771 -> 38.5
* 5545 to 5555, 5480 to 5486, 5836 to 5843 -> 37.1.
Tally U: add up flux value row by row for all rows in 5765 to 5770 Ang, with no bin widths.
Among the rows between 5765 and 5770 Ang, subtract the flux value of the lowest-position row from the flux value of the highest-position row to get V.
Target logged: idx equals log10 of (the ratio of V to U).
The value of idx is -1.42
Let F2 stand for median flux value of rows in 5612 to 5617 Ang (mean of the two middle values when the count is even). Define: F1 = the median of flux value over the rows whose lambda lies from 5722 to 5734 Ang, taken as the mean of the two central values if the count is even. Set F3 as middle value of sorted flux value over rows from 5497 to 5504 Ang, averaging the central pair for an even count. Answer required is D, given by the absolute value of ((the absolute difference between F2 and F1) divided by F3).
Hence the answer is 0.19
